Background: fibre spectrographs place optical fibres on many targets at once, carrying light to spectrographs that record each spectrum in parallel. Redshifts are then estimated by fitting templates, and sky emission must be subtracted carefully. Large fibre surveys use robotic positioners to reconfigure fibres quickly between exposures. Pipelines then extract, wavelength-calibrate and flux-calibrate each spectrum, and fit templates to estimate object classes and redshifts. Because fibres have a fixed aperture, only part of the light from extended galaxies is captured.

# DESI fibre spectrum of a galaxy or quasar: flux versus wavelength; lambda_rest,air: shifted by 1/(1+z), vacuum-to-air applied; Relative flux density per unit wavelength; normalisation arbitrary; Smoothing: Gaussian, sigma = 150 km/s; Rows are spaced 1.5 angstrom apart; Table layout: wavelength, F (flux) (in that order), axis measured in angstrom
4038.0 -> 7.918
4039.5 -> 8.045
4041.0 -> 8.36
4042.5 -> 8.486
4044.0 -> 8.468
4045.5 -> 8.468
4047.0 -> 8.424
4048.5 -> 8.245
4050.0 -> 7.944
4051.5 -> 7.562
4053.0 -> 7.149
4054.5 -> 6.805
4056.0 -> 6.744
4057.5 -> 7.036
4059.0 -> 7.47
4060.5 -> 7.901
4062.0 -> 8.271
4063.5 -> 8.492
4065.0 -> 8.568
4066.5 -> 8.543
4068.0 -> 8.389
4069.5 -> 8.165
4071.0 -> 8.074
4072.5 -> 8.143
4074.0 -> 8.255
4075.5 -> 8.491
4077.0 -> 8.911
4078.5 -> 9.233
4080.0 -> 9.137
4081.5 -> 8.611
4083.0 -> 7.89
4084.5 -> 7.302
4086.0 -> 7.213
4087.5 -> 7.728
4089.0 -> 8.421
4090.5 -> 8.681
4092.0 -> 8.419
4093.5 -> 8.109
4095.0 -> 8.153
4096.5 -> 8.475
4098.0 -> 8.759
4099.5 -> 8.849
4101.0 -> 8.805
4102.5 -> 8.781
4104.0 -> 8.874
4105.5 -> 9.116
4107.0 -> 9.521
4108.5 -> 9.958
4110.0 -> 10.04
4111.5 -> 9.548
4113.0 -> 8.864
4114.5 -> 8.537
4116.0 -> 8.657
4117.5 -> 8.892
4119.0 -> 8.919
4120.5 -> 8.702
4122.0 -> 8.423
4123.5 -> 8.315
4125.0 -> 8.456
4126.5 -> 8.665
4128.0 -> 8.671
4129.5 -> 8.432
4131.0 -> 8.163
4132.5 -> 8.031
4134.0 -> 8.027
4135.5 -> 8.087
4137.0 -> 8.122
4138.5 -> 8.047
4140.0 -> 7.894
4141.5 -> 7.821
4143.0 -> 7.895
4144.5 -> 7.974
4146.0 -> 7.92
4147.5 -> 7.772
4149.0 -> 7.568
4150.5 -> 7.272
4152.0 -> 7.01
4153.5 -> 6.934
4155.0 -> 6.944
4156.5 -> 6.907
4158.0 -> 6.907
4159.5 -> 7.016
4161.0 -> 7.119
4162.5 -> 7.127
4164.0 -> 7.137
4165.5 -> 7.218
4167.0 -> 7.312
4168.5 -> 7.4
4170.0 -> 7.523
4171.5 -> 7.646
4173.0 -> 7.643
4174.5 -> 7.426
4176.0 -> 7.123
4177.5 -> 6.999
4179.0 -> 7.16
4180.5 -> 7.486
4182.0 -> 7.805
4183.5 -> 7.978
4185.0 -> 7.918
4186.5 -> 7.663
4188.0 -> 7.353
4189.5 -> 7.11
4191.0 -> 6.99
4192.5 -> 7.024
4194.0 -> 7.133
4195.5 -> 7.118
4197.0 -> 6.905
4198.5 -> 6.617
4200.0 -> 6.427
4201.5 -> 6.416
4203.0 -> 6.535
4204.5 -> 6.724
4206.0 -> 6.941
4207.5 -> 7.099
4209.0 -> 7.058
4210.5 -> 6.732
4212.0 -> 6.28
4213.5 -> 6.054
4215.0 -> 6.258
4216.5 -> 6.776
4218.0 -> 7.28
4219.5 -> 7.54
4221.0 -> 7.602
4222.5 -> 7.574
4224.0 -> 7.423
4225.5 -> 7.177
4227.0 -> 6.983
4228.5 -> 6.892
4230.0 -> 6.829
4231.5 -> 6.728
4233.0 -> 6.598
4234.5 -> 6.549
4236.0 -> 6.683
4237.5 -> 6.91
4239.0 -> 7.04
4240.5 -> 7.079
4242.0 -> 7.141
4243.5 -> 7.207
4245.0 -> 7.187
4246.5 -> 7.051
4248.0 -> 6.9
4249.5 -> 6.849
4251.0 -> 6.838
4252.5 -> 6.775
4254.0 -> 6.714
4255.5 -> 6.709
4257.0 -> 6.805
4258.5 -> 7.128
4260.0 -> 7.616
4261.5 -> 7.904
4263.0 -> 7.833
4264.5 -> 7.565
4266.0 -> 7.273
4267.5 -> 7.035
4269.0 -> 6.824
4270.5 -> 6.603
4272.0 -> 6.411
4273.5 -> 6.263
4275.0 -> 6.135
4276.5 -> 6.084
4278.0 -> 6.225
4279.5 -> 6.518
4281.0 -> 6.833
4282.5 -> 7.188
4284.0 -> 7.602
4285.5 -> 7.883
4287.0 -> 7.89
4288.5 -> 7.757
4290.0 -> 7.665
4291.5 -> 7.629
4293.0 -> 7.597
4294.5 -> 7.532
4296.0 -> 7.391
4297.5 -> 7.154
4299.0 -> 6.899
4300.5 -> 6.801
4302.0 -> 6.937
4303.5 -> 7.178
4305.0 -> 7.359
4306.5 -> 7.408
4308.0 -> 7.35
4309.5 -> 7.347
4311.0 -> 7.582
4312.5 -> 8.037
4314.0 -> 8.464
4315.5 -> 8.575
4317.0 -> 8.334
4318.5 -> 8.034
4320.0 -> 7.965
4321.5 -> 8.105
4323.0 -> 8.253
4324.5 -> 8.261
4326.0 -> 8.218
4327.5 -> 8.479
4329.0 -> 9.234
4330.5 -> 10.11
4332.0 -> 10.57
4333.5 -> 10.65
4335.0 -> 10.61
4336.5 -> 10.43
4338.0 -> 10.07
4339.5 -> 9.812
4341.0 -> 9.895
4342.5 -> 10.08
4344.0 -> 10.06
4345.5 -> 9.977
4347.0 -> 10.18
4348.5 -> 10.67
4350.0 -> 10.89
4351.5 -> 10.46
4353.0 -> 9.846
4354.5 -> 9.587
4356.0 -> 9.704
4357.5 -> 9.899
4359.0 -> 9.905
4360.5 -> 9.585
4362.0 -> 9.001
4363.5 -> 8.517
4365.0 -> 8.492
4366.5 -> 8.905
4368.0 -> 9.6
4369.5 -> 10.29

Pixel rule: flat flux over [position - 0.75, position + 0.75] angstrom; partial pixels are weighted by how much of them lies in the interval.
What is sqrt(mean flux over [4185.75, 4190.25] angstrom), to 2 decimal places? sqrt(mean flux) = 2.72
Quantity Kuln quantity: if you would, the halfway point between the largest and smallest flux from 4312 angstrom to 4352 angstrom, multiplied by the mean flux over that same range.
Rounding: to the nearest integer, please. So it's 89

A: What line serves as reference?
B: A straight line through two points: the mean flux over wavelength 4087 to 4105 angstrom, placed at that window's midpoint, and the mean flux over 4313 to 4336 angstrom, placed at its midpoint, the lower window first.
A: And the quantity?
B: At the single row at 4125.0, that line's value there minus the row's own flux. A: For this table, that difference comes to 0.1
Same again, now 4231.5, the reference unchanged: 2.0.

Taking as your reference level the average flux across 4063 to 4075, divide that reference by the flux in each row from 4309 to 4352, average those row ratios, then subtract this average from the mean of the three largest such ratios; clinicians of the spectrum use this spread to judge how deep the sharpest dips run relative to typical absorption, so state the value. 0.183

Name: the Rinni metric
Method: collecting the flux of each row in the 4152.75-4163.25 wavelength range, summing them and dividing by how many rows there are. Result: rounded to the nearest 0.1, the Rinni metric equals 7.0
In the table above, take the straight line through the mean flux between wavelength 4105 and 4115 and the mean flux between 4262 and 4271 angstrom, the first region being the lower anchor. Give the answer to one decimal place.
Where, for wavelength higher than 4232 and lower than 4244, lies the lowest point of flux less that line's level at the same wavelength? 4234.5 angstrom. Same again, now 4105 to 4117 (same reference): 4114.5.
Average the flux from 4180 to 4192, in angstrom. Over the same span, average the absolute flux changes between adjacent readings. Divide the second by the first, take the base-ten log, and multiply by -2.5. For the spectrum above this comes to 3.9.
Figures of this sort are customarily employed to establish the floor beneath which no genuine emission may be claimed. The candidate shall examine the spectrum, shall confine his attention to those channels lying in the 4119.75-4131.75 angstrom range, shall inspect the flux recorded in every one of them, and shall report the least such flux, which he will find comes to 8.163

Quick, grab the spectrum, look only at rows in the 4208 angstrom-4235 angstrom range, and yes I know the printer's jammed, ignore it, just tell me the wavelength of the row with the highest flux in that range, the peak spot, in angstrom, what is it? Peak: 4221.0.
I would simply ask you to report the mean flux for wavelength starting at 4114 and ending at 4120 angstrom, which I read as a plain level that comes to 8.8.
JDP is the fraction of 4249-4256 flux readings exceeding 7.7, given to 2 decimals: 0.00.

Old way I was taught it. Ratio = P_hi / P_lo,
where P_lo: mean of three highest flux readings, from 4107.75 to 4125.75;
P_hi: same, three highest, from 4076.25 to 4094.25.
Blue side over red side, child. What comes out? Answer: 0.92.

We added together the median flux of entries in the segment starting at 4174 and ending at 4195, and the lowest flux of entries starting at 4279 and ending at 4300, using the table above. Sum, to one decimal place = 13.8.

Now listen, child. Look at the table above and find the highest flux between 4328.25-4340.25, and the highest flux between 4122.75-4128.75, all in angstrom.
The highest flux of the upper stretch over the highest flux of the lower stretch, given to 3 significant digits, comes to 1.23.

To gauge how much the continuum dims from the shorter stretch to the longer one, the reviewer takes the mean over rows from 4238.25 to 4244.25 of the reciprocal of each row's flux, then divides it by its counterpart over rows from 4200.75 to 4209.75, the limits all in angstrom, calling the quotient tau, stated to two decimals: 0.95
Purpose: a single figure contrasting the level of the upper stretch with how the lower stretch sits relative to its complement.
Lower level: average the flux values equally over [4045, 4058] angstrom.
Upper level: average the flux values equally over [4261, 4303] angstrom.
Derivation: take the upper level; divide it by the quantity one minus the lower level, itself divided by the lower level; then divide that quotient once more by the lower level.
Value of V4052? -1.08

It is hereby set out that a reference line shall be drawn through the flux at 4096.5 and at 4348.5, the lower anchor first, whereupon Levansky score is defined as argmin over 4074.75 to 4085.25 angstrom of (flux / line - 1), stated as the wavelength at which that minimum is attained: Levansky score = 4084.5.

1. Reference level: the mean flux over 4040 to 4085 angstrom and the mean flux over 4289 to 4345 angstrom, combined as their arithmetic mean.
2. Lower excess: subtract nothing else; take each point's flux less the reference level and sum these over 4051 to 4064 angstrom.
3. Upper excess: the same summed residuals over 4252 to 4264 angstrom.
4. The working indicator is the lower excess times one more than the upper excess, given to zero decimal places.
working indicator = 55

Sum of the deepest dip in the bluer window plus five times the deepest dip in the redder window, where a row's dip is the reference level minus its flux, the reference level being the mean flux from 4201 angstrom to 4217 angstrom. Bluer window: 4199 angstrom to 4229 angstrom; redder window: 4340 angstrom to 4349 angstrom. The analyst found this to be -16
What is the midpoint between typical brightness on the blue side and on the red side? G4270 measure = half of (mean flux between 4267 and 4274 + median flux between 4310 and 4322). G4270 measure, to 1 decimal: 7.3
